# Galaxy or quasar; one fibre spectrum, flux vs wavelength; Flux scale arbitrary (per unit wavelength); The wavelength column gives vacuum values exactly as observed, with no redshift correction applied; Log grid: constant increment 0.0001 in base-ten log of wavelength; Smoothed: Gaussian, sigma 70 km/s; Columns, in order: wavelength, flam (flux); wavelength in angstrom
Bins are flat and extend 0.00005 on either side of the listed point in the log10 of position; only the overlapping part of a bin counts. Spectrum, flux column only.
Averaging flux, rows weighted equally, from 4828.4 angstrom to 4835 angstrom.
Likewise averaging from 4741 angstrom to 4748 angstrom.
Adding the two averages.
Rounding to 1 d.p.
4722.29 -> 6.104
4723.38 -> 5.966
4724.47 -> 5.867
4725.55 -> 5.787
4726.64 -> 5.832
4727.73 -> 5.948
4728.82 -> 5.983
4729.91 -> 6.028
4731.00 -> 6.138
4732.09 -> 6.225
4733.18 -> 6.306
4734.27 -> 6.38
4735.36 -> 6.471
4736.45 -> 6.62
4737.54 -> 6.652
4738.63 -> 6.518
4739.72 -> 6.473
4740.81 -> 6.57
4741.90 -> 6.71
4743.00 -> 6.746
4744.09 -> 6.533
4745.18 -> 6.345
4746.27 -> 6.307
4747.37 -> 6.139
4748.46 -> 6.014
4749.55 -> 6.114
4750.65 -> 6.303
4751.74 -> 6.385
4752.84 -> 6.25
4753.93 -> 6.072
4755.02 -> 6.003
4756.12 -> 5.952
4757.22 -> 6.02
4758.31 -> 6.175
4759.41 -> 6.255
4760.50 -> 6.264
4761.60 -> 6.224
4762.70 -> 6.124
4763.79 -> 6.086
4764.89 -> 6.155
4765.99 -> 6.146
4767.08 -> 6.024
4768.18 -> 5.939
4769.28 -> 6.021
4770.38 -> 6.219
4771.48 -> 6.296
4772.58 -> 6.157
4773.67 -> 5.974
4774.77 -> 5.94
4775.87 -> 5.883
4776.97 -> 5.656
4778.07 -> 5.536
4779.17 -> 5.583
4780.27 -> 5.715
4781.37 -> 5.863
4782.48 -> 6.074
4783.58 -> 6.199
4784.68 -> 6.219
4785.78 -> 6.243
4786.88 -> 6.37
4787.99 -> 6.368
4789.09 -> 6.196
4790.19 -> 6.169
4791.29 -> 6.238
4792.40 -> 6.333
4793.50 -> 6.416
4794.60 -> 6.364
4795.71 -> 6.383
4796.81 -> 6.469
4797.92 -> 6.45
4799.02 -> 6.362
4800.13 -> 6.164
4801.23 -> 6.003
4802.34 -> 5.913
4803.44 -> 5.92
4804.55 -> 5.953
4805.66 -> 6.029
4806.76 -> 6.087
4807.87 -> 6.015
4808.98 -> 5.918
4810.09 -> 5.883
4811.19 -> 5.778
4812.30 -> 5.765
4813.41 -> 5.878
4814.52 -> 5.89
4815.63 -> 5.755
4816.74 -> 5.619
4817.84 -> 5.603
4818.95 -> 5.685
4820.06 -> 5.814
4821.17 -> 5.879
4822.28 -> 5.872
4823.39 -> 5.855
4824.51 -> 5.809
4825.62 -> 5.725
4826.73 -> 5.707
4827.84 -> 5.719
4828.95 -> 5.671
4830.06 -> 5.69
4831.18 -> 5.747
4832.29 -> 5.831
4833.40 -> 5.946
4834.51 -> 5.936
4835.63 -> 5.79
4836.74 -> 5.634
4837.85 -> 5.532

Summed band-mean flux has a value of 12.3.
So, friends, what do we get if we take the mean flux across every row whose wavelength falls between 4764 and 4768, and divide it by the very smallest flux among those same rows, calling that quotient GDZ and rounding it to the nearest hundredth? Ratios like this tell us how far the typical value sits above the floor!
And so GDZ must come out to 1.01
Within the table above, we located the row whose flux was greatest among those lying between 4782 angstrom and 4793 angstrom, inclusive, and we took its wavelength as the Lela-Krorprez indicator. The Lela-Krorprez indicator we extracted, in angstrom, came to 4786.88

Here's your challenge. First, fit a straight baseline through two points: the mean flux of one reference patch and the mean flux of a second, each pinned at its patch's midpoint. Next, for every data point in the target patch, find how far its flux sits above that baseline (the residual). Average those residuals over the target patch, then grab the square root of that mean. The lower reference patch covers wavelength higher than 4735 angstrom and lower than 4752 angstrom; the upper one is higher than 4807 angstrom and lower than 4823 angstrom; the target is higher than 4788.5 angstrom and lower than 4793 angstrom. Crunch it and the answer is 0.46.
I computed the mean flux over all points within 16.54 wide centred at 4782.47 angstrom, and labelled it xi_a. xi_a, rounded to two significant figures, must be 6.0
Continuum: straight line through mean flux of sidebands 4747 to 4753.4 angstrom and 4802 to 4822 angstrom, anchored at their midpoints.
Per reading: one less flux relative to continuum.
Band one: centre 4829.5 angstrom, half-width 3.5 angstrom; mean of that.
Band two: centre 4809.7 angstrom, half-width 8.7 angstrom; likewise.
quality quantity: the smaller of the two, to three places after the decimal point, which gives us -0.001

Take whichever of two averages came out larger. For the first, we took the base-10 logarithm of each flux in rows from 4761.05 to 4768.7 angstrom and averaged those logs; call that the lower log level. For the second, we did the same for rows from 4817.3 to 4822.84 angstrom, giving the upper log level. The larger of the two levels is 0.785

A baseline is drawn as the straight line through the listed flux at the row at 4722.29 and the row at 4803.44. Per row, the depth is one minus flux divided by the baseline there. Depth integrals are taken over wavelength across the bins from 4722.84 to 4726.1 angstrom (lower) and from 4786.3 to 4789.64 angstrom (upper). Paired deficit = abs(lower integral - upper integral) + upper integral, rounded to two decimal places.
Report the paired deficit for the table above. 0.12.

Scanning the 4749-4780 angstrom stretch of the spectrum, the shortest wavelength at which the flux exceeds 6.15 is 4750.65 angstrom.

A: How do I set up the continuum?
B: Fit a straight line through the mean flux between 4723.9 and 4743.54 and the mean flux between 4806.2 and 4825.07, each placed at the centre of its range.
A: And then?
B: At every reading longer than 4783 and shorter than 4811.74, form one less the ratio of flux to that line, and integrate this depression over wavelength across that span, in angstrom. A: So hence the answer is -1.15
